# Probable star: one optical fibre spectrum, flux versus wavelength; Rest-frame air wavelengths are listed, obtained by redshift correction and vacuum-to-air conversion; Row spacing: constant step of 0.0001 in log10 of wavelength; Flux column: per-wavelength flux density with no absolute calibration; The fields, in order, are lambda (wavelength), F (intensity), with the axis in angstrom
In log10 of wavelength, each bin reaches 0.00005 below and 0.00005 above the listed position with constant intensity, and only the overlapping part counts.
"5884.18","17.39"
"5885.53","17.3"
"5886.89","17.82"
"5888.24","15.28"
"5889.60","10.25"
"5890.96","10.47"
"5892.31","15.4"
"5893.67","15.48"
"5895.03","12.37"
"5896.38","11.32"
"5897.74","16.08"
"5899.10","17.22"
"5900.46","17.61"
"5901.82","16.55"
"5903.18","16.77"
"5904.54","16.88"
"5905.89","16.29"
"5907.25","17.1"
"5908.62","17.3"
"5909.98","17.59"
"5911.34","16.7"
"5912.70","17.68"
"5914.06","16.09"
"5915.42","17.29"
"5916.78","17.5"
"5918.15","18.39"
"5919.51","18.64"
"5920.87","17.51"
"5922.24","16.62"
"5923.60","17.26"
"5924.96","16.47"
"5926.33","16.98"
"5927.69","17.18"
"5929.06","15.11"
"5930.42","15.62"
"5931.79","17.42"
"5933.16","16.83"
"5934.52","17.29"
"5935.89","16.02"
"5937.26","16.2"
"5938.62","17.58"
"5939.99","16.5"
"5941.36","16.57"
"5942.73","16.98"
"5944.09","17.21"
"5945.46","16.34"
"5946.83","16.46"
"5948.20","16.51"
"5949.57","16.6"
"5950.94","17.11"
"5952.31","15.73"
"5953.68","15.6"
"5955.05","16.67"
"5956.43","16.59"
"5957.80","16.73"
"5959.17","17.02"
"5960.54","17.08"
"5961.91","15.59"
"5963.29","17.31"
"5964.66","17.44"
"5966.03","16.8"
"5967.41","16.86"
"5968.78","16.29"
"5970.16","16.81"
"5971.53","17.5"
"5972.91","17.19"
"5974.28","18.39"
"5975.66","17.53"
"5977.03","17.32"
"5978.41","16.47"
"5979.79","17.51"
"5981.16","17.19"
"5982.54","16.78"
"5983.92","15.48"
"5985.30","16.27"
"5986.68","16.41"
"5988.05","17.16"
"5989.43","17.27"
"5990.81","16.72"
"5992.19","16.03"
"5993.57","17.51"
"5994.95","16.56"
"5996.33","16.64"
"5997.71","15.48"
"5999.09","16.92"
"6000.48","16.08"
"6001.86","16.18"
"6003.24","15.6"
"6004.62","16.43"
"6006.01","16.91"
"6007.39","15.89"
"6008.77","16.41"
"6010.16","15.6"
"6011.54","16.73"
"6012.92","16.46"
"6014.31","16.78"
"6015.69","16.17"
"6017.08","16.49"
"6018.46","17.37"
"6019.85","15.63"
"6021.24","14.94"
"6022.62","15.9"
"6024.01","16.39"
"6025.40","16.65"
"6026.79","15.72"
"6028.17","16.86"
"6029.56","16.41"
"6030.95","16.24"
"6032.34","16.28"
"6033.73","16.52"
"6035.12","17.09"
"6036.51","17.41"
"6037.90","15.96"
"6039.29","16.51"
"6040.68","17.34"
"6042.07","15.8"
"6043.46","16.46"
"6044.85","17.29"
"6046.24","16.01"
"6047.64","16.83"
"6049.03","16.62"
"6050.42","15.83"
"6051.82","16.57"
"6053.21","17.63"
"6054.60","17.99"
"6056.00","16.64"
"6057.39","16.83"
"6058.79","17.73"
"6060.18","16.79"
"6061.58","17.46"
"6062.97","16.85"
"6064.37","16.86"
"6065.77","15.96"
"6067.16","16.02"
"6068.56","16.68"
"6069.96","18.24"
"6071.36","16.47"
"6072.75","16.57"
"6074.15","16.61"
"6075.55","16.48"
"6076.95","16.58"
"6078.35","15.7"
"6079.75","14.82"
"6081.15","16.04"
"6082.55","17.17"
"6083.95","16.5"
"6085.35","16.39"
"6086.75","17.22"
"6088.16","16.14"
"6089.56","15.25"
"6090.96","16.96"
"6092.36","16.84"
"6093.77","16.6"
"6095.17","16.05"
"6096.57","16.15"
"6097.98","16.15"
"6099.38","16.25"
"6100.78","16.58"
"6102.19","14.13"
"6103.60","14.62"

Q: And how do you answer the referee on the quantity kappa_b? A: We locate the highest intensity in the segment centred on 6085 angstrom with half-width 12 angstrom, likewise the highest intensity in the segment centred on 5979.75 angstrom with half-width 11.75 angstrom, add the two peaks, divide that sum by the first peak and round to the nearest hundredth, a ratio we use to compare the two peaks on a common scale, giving 2.07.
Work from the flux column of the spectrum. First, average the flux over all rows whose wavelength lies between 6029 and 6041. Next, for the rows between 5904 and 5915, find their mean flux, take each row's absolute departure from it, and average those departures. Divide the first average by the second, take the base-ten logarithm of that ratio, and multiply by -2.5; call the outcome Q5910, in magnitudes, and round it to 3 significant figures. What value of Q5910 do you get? -3.89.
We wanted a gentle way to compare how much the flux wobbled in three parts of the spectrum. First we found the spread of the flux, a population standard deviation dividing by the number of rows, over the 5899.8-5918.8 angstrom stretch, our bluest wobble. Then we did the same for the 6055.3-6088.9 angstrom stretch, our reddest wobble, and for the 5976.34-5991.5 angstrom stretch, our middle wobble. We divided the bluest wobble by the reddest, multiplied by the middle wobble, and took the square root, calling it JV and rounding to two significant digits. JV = 0.71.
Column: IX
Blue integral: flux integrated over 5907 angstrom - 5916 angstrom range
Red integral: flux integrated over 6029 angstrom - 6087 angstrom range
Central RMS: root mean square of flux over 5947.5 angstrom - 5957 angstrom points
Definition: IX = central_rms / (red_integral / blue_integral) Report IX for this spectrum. 3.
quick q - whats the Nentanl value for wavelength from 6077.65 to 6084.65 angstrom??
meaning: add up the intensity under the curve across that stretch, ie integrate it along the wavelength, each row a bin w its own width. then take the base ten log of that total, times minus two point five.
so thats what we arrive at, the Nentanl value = -5.13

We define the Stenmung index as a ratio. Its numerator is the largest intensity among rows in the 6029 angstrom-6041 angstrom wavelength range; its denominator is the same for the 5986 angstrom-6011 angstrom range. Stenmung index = 0.99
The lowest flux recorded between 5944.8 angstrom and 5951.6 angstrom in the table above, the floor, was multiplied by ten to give 163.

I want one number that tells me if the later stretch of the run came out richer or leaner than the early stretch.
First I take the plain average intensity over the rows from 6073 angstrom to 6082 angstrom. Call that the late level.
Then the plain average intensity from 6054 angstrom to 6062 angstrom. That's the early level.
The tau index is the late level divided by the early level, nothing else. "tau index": 0.93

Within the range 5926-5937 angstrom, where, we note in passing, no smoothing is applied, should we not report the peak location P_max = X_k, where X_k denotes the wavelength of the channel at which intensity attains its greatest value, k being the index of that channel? 5931.79 angstrom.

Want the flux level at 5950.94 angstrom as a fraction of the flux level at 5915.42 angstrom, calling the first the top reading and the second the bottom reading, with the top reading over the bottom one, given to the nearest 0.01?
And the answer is 0.99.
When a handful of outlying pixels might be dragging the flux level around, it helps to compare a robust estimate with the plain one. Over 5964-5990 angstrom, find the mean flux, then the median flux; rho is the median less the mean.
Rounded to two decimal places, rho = 0.18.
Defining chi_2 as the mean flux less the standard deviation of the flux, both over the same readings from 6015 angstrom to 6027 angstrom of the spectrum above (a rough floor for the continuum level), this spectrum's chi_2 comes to 15.5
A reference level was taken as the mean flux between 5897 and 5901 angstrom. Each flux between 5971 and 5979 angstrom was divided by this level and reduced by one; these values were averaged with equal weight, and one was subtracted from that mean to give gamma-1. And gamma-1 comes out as -0.97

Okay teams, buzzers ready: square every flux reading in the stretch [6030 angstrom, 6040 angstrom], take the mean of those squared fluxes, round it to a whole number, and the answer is 275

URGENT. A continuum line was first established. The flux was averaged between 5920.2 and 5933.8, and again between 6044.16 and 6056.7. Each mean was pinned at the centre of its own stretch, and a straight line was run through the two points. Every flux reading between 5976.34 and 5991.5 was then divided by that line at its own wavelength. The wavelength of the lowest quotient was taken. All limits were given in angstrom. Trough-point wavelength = 5983.92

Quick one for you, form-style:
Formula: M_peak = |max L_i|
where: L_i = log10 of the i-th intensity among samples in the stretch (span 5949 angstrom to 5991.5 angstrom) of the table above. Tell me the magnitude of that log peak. 1.26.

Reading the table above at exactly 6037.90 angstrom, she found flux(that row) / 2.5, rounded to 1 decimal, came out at 6.4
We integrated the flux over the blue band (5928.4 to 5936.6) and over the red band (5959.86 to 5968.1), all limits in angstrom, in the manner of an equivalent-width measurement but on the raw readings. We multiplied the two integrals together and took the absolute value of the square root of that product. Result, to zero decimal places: 137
